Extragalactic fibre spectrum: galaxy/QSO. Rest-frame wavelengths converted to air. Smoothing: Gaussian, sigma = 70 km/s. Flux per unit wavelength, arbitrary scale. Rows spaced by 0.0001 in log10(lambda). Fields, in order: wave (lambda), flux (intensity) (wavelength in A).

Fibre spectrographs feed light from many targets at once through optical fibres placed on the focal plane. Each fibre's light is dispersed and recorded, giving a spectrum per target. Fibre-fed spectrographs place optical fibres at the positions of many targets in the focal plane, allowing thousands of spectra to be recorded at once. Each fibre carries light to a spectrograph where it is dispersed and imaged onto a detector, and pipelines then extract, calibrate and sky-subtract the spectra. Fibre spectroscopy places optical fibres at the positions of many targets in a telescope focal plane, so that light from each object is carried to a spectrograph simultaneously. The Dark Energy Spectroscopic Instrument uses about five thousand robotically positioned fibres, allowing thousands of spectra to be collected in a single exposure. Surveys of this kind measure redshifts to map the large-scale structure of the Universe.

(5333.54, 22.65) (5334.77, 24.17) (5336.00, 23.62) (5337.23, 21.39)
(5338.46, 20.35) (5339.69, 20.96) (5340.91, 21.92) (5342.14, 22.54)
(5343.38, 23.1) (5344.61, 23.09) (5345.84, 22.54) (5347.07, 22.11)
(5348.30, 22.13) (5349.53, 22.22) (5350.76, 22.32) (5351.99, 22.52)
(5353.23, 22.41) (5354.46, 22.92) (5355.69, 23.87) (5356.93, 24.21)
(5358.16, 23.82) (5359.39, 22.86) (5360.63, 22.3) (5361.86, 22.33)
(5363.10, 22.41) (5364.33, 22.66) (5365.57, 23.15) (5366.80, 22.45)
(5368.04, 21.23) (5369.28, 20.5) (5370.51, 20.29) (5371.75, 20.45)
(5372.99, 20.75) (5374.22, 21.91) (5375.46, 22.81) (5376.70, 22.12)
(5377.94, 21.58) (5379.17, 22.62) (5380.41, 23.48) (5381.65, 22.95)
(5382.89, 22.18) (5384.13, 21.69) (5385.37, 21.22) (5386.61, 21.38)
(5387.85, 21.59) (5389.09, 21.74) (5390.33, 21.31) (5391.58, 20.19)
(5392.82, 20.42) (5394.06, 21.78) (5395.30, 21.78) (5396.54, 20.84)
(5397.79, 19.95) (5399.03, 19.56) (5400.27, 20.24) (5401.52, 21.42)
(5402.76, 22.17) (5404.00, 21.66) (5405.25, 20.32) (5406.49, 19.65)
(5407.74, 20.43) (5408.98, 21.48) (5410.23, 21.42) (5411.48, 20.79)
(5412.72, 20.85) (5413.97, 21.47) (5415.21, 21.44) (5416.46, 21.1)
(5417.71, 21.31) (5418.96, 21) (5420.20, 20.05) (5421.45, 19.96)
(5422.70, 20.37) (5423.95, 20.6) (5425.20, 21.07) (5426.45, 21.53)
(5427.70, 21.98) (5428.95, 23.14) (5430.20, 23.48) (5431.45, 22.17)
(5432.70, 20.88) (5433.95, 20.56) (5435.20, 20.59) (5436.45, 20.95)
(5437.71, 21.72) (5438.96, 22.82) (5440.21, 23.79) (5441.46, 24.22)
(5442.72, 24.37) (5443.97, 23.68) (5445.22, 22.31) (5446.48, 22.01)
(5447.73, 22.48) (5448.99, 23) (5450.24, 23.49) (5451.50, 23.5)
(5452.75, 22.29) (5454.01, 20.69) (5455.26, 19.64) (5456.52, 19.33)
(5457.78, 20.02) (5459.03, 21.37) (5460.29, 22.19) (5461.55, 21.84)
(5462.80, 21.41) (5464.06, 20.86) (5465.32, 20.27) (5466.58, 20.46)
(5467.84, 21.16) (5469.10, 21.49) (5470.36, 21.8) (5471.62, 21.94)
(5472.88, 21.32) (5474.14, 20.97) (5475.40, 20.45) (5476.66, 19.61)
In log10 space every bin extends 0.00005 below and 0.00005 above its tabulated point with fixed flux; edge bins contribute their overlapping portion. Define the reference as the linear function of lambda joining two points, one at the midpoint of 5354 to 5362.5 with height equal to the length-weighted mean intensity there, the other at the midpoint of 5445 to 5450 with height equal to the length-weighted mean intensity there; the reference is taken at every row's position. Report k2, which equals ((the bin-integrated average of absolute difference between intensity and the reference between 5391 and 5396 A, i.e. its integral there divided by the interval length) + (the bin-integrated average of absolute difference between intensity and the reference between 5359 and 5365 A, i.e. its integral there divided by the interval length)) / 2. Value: 1.27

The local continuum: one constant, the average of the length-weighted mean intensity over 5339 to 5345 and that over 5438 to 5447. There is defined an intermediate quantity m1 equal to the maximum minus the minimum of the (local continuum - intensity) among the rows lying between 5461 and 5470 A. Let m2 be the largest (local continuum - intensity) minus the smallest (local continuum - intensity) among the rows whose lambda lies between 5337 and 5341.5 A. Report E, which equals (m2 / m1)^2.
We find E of 1.0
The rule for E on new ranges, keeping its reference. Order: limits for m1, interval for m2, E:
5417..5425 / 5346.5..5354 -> 0.1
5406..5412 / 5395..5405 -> 2.0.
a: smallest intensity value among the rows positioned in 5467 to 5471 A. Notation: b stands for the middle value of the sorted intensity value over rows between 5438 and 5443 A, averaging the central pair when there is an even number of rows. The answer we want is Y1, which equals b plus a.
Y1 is 45.2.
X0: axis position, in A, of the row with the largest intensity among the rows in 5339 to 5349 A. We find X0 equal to 5343.38 A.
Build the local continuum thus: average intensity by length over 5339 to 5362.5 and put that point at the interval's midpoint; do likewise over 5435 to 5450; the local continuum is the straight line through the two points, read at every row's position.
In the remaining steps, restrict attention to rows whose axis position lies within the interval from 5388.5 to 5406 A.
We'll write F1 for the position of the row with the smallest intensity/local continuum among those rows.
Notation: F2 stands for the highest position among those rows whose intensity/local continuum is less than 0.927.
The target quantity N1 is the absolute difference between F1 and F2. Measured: 6.2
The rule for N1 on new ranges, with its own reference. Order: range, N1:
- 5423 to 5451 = 2.5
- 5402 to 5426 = 17.5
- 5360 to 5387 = 2.5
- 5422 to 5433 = 10.0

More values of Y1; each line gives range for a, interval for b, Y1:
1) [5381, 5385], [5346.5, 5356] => 44.1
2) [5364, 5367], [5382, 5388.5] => 44.0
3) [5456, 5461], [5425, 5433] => 41.3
